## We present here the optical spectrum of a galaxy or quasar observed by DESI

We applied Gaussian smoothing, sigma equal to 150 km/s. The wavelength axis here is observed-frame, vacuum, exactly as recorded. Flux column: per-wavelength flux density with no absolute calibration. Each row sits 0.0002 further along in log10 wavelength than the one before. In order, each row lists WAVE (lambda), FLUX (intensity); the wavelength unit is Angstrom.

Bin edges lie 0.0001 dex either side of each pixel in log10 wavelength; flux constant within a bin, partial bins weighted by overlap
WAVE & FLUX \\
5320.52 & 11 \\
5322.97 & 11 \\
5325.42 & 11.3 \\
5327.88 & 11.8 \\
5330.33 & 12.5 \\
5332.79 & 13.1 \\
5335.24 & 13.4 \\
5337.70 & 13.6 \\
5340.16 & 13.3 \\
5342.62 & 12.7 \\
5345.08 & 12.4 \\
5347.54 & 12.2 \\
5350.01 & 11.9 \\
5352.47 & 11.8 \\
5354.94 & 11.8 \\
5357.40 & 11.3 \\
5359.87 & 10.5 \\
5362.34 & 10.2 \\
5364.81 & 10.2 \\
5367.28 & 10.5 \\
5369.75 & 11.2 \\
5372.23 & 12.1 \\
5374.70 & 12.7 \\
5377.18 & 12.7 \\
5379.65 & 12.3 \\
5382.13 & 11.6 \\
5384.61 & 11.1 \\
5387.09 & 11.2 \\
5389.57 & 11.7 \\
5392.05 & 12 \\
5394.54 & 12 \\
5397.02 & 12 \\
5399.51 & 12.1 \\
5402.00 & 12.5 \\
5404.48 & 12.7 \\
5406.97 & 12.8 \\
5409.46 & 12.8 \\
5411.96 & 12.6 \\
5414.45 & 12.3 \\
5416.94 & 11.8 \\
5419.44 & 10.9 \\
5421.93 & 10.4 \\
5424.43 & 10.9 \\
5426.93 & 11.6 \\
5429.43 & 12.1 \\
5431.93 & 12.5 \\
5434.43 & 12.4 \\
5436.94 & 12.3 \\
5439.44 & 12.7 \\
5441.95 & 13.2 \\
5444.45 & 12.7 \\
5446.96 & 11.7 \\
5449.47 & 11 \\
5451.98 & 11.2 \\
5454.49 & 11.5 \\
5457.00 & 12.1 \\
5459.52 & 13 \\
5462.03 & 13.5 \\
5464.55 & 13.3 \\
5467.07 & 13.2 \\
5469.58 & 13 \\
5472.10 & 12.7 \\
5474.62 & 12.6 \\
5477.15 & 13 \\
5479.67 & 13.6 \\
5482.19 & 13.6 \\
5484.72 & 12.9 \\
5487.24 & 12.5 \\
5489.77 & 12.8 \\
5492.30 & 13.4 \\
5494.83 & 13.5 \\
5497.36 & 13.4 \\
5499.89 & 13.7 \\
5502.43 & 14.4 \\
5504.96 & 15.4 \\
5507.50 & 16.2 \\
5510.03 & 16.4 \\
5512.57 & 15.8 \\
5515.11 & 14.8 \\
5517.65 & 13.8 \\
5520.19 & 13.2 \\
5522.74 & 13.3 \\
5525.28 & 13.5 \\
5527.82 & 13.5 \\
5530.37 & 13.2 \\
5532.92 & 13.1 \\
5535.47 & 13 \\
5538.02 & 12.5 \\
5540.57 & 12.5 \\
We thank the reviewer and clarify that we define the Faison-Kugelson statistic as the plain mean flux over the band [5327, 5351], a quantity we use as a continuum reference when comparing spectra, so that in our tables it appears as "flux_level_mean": 12.7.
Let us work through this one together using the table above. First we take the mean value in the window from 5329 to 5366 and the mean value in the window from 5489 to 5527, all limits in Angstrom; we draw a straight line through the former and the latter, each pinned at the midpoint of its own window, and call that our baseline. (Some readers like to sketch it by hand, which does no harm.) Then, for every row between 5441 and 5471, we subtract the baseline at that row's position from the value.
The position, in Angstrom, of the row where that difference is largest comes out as 5462.03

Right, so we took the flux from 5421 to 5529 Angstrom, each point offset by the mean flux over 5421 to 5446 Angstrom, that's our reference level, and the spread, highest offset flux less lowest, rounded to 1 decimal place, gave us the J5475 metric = 6.0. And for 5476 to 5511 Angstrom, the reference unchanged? 3.9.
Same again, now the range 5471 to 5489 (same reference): 1.1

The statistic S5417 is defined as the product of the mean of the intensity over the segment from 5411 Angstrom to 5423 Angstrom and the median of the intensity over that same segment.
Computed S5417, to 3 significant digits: 137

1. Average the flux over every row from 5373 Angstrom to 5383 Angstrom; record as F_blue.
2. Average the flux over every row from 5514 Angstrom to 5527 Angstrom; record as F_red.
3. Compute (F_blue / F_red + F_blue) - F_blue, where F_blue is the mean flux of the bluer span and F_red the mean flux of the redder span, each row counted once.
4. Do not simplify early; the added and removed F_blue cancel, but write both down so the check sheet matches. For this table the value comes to 0.90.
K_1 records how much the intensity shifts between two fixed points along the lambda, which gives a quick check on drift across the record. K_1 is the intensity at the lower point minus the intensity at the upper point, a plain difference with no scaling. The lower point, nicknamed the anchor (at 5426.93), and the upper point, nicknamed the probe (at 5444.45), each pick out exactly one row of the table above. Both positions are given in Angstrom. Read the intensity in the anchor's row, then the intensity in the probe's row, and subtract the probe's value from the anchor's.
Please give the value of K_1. -1.1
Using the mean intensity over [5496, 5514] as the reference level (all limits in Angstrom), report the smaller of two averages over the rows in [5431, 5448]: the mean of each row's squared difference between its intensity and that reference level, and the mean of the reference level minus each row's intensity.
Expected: 2.5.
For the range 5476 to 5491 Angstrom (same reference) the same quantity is 2.0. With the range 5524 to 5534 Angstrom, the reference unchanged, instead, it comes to 1.7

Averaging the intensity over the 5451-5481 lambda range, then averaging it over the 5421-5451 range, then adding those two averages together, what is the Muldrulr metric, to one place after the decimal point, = 24.7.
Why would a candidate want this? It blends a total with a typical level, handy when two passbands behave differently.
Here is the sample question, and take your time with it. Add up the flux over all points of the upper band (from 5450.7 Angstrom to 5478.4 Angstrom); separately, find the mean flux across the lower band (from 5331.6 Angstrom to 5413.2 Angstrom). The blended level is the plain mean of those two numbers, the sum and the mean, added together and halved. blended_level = 76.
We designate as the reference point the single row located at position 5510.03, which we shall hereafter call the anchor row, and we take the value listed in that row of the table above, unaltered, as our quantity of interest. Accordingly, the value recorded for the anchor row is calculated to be 16.4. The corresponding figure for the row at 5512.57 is 15.8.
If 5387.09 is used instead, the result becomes 11.2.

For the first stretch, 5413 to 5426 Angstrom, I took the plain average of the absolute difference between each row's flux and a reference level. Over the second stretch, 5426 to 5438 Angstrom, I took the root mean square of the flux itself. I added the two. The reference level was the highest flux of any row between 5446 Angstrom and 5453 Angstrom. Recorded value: 12.9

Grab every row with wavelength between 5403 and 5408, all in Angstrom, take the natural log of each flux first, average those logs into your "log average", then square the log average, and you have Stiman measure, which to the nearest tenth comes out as 6.5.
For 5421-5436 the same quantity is 6.0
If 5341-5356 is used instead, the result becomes 6.2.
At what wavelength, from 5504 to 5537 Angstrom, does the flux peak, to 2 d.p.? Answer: 5510.03 Angstrom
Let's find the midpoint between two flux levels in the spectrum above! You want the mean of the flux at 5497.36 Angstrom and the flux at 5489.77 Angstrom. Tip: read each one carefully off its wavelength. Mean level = 13.1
